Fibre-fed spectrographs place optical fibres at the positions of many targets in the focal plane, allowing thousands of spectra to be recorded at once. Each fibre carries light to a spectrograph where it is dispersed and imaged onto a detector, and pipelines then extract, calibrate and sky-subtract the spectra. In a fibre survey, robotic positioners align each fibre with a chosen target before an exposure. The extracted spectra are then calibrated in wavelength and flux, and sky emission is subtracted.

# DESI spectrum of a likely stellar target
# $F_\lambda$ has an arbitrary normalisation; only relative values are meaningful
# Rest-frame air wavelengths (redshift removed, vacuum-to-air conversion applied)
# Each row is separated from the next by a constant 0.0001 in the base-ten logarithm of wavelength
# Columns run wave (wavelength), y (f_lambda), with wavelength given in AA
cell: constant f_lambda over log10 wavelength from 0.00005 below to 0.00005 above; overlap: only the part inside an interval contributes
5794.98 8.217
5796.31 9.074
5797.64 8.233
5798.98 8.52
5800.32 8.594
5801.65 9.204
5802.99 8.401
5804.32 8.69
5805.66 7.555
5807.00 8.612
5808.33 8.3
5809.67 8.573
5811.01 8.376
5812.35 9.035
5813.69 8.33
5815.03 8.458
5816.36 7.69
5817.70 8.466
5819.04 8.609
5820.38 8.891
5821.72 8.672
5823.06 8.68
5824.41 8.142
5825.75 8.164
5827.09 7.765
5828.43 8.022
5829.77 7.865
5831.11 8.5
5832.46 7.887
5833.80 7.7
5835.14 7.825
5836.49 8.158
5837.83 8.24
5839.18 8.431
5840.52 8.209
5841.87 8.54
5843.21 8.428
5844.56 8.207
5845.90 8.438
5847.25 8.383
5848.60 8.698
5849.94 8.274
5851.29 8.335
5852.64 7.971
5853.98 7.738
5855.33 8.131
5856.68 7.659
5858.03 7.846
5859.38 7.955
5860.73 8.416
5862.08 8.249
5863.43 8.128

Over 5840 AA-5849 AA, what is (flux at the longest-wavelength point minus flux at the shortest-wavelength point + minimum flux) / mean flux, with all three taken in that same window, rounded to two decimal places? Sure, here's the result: 1.03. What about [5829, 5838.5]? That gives 1.01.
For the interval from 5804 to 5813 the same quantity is 0.94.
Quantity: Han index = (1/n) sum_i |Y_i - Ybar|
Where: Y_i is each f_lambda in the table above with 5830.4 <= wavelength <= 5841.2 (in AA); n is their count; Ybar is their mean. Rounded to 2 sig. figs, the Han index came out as 0.24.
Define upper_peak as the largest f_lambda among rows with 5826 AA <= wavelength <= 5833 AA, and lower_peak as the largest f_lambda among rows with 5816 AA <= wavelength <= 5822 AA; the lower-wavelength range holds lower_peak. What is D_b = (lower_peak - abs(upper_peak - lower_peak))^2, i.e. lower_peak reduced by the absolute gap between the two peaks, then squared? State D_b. 72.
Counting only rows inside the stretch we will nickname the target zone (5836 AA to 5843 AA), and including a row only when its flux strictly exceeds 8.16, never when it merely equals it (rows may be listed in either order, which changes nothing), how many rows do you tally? 4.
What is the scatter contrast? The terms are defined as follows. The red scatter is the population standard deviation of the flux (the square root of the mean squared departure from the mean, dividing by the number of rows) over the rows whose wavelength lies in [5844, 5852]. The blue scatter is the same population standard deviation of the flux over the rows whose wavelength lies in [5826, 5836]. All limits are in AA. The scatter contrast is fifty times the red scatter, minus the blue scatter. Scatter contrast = 7.6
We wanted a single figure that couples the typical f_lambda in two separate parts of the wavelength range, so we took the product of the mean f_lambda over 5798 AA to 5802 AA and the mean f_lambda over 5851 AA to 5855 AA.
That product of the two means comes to 70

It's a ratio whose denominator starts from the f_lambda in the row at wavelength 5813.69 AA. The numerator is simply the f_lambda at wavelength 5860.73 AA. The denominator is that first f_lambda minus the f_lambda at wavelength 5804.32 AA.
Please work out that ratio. -23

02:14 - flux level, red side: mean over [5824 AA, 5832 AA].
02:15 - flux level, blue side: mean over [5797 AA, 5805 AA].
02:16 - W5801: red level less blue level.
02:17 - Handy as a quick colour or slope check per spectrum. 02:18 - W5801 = -0.53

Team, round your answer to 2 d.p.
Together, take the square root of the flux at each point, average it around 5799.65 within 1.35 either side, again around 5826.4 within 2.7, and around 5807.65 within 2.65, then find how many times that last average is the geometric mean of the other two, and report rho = 1.00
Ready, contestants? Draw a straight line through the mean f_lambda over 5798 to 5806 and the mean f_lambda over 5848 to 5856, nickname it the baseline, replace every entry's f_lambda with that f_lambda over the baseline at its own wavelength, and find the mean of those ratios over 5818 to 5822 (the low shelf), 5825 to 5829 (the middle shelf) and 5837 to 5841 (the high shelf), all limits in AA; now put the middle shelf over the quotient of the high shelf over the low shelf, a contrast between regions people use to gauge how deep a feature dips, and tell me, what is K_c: 0.99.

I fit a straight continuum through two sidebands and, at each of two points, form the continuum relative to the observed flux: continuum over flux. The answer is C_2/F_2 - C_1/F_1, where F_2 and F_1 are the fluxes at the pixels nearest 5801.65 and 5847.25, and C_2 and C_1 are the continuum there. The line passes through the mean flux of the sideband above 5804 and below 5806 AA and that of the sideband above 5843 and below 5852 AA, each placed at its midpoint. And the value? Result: -0.12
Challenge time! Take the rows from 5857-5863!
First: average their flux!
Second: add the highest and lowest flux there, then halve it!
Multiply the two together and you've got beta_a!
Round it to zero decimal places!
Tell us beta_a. 66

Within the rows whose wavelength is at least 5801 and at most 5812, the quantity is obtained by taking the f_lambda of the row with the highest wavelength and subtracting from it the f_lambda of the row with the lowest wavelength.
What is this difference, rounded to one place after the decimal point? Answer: -0.8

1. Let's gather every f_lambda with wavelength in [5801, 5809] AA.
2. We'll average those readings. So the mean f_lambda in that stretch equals 8.46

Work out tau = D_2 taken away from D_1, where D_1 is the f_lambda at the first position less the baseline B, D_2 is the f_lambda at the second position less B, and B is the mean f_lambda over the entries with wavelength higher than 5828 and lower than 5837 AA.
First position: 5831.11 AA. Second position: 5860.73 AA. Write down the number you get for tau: 0.1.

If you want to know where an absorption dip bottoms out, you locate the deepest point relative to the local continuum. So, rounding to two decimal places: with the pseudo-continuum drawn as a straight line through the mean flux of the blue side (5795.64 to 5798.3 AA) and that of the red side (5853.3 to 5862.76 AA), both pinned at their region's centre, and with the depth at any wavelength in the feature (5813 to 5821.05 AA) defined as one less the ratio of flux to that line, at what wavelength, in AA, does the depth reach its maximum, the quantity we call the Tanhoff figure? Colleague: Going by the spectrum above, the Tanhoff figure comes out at 5816.36 AA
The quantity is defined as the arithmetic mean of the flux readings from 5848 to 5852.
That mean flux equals 8.4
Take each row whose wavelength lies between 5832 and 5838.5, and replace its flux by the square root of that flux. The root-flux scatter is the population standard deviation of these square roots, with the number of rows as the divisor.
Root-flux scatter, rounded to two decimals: 0.04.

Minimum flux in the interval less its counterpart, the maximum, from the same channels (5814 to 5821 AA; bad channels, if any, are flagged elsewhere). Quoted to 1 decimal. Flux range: -1.2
